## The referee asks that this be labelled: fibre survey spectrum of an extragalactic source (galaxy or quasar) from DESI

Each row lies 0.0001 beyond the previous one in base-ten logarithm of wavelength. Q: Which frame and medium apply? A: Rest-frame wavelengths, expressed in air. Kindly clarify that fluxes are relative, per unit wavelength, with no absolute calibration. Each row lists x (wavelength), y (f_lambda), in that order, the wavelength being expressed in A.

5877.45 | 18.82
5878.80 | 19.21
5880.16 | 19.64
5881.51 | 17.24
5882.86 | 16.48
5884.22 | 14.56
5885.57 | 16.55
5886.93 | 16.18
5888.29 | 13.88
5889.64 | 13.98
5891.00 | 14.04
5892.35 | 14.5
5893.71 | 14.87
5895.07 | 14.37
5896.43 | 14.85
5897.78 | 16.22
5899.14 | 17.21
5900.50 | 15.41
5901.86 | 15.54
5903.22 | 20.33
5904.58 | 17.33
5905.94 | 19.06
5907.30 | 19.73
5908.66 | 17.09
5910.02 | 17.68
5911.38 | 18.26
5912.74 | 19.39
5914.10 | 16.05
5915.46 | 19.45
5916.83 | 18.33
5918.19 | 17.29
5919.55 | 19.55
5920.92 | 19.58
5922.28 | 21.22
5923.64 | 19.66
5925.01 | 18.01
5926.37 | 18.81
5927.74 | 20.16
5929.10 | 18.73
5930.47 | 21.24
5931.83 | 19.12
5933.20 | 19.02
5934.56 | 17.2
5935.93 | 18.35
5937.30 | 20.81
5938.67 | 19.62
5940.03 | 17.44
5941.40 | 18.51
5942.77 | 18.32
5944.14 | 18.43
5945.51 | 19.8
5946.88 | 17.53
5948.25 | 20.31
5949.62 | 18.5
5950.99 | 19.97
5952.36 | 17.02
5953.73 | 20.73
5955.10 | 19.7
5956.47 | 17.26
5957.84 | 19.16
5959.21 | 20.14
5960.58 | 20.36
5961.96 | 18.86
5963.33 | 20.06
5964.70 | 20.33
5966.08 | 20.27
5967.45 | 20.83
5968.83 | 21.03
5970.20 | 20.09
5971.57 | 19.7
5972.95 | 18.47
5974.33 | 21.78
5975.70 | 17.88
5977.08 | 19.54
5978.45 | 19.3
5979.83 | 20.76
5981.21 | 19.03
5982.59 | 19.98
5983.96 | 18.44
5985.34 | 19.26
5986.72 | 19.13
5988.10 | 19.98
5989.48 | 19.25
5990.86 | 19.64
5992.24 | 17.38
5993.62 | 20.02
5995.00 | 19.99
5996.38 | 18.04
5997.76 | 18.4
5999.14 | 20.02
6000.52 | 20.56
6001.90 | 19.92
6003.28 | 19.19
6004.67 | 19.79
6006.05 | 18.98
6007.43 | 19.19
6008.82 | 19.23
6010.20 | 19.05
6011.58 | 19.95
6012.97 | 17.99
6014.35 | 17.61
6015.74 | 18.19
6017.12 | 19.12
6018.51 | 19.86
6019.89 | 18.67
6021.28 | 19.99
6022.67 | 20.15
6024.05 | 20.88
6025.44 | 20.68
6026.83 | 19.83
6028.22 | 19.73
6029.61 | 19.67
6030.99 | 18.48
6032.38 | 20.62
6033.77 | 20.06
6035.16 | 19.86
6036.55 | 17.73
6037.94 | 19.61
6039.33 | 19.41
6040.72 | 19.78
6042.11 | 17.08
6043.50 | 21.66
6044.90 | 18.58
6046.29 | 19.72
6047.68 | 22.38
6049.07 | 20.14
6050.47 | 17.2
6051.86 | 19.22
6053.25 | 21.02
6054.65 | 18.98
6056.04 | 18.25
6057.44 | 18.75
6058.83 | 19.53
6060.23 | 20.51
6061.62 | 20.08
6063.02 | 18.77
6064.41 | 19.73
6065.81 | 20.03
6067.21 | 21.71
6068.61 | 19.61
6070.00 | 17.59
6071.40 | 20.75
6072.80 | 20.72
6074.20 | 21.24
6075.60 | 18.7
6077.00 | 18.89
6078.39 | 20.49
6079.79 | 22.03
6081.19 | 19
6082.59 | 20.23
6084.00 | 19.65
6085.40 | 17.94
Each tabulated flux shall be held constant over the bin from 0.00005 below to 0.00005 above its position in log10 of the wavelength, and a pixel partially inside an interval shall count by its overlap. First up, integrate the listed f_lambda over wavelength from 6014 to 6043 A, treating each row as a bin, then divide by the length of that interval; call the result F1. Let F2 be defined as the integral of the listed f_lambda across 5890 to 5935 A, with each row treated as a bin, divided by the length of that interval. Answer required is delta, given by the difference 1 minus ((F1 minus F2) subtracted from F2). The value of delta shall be -15.3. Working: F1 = 19.4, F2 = 17.8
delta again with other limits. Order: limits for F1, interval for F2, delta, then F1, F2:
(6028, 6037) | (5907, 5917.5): -15.9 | 19.5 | 18.2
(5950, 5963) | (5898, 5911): -15.1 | 19.3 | 17.7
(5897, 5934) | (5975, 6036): -19.3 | 18.5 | 19.4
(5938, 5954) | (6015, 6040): -19.4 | 18.8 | 19.6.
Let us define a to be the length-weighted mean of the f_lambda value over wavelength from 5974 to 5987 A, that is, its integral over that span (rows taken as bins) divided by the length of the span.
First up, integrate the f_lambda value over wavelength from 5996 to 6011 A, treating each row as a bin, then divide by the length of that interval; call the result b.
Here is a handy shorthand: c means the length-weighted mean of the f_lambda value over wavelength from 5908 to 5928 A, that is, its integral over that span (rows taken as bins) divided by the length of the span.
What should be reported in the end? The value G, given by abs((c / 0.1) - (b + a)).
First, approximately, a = 19.5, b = 19.35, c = 18.7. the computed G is 148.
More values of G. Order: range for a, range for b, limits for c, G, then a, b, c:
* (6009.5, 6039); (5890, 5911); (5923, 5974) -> 157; 19.4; 16.53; 19.3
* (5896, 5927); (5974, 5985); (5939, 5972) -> 156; 18.1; 19.52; 19.4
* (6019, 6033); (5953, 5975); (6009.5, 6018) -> 147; 19.9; 19.92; 18.7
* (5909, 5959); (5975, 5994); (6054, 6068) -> 158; 18.9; 19.25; 19.6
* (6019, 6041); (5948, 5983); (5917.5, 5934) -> 154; 19.7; 19.65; 19.4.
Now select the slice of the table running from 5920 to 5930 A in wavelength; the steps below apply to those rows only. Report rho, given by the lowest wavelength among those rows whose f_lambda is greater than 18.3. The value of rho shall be 5920.92 A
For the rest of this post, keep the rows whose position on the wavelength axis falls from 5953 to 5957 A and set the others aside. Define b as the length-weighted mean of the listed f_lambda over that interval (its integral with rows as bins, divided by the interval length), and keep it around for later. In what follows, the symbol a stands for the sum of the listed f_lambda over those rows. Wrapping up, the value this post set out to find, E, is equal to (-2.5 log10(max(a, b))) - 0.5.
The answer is -4.903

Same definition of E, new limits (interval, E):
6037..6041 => -4.923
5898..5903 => -4.707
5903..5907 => -4.884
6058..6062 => -4.948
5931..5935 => -4.858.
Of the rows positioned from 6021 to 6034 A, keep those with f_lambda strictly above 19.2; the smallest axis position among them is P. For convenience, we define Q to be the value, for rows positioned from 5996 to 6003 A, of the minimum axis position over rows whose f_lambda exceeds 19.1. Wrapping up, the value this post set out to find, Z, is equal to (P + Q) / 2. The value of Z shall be 6010.2 A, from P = 6021.28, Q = 5999.14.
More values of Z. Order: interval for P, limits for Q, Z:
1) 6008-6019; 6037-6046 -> 6023.4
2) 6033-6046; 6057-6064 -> 6046.3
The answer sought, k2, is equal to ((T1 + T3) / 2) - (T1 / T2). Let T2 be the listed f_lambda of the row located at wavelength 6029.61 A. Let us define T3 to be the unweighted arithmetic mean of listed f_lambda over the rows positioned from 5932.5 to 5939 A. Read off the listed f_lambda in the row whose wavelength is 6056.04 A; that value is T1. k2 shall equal 17.7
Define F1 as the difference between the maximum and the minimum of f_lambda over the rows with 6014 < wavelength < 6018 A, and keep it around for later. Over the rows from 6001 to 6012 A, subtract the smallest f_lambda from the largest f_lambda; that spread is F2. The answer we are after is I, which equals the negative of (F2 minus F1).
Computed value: 0.5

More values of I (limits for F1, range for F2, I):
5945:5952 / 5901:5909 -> -2.0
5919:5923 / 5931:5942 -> -1.9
